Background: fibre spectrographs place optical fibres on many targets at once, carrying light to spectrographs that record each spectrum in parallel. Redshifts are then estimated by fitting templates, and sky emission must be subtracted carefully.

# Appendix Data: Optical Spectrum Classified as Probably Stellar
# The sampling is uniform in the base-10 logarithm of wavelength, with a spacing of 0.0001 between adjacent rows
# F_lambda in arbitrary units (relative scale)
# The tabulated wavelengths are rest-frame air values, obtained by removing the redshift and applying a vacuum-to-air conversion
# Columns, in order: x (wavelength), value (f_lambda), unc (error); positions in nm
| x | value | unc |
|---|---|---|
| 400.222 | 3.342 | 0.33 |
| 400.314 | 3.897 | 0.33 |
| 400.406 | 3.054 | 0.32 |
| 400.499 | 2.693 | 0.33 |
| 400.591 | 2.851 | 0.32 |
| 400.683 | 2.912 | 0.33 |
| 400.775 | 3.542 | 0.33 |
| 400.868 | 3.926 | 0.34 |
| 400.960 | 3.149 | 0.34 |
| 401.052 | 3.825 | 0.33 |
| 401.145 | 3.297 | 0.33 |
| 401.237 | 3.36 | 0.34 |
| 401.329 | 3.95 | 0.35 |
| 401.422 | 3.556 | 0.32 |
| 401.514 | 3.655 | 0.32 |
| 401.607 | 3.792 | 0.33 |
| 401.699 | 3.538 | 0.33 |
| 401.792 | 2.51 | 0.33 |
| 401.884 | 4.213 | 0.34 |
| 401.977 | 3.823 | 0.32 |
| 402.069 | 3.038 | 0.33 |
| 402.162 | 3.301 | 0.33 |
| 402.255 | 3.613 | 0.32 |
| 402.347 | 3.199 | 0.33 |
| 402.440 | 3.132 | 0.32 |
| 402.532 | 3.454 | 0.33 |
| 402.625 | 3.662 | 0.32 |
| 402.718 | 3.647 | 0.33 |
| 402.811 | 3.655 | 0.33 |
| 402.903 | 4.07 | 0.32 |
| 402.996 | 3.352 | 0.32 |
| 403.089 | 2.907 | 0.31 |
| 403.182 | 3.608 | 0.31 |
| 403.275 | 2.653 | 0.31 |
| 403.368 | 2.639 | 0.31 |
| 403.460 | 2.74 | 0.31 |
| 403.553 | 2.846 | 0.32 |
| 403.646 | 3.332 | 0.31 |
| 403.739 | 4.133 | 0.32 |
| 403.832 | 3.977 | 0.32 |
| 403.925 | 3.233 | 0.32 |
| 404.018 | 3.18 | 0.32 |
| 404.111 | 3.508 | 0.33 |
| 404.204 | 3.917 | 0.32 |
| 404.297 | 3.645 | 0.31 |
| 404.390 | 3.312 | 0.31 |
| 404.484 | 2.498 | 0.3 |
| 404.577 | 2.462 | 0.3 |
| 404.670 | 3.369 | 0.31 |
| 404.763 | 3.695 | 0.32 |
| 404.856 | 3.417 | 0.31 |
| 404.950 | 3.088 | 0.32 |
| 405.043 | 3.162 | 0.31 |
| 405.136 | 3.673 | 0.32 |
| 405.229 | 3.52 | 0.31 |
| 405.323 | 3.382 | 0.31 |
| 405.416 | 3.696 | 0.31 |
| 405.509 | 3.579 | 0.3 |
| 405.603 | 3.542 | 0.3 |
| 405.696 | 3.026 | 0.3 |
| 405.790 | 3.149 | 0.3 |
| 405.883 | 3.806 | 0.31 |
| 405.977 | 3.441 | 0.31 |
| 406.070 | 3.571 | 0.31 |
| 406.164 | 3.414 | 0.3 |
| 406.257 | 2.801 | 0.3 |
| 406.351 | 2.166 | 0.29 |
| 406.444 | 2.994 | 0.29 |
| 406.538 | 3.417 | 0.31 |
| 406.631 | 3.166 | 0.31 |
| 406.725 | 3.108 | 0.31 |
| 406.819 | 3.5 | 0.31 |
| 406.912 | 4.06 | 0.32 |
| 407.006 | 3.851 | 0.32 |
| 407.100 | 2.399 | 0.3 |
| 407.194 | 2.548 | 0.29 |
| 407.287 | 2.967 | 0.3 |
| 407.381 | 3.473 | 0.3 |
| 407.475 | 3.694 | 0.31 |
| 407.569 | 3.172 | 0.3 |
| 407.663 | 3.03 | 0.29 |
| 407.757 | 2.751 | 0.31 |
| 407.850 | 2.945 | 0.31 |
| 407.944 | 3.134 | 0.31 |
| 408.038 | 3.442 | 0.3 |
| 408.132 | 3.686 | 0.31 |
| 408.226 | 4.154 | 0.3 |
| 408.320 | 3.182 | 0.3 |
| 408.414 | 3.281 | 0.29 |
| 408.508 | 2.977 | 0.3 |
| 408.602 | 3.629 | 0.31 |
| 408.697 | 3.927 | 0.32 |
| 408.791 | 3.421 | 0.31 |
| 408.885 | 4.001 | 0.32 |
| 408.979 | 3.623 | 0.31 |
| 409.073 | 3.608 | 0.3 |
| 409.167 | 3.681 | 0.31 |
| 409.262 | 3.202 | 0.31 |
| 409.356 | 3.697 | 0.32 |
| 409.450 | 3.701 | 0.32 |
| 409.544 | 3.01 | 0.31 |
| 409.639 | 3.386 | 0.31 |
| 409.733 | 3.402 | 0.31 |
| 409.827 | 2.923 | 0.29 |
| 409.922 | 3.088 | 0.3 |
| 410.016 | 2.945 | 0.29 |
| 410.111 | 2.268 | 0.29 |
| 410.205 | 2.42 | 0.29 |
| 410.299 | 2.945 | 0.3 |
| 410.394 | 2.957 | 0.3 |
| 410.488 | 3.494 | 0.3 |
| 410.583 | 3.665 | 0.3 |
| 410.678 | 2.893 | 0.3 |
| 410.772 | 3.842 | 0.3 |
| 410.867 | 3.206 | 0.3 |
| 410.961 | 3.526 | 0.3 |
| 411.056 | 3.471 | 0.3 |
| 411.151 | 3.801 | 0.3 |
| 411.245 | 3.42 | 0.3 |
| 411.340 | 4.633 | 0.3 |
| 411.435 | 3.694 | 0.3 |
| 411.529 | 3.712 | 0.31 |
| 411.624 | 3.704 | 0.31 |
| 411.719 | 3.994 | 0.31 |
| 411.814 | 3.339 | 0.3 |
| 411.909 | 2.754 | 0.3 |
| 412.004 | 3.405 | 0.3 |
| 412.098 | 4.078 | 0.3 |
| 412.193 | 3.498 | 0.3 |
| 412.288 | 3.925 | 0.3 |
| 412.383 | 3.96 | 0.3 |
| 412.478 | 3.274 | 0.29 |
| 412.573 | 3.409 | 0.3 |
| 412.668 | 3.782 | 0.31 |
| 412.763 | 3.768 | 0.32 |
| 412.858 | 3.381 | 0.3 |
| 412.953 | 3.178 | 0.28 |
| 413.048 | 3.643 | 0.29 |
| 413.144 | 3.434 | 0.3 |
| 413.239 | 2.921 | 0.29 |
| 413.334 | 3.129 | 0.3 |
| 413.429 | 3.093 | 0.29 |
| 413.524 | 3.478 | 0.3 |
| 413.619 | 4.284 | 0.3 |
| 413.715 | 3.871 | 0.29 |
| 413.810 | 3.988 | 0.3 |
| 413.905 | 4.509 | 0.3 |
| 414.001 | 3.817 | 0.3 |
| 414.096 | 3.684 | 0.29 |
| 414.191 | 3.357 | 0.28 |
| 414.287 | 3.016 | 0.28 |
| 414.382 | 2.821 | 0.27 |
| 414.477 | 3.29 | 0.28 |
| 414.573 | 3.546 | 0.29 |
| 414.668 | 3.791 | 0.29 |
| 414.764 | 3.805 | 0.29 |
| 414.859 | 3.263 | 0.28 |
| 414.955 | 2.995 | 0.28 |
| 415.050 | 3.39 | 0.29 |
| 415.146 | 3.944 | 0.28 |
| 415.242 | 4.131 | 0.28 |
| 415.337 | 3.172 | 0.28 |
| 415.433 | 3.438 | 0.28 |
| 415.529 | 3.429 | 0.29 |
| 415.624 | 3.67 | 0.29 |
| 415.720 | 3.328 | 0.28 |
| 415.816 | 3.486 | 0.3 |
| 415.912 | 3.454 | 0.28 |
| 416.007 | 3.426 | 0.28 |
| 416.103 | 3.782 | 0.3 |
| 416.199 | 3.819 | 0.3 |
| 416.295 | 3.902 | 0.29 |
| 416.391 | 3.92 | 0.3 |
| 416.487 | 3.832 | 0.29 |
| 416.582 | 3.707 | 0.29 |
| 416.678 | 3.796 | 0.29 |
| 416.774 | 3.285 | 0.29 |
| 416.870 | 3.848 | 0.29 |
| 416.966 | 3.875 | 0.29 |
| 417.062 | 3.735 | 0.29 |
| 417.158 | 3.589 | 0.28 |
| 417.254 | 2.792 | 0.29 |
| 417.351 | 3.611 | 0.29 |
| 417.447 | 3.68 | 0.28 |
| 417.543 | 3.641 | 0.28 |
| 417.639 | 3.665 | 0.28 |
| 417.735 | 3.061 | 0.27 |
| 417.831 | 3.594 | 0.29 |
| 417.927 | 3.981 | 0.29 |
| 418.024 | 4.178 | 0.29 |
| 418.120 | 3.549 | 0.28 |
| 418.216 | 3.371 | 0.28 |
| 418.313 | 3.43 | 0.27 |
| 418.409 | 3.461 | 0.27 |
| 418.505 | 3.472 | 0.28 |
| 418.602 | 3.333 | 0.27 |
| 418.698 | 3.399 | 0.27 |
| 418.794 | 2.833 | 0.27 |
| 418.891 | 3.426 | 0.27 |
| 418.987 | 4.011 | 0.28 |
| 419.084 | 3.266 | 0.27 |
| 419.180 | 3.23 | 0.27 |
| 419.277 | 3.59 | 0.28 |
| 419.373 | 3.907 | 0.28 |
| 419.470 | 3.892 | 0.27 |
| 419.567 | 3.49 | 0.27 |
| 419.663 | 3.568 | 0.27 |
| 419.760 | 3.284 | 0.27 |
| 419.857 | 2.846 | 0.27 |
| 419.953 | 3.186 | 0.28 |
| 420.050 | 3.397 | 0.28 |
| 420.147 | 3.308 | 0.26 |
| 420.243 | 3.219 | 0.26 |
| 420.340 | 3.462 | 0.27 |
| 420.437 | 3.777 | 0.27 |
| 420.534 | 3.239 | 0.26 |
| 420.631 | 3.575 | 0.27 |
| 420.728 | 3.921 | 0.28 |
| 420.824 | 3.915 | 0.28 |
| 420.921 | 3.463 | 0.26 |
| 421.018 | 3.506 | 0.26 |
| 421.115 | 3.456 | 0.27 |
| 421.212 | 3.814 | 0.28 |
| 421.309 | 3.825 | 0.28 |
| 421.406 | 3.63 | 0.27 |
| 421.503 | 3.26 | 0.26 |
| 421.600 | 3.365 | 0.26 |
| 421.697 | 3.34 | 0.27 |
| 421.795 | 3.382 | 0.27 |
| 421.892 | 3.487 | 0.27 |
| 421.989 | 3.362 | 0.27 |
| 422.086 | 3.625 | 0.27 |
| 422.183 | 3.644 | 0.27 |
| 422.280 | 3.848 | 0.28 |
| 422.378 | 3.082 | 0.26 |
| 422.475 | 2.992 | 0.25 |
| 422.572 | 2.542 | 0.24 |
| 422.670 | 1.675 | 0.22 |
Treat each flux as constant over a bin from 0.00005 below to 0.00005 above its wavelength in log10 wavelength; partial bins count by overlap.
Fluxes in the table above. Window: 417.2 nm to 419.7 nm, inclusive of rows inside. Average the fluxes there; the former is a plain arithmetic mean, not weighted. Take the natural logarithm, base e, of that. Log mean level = 1.26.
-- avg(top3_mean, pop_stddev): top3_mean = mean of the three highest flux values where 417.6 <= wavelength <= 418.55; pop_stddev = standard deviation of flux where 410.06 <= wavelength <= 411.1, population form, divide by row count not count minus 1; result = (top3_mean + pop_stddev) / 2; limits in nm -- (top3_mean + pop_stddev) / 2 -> 2.21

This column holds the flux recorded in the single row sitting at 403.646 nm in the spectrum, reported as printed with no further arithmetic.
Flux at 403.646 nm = 3.332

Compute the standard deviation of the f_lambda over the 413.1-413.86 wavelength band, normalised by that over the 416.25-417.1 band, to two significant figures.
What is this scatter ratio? 2.5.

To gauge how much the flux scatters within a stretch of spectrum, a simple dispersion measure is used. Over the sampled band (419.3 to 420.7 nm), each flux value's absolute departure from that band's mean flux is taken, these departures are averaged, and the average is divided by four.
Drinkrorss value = 0.057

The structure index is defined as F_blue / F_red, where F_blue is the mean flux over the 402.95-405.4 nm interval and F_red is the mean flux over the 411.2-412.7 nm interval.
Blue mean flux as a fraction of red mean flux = 0.90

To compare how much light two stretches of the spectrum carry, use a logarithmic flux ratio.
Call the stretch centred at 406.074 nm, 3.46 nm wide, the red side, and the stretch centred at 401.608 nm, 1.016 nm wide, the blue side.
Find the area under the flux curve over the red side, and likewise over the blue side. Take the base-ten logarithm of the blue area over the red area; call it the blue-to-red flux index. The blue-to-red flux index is -0.5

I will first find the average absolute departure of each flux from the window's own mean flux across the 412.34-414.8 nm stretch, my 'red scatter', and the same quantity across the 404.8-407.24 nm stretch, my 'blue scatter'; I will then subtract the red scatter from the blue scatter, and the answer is 0.017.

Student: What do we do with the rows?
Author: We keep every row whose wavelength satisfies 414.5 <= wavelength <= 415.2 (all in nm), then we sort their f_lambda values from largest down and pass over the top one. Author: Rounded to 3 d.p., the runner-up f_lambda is 3.805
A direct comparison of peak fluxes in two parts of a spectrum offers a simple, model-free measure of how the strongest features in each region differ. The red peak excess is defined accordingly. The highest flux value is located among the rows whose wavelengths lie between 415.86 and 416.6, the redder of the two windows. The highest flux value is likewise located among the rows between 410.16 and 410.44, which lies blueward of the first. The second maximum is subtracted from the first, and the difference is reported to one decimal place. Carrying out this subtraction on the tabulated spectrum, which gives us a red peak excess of 1.0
